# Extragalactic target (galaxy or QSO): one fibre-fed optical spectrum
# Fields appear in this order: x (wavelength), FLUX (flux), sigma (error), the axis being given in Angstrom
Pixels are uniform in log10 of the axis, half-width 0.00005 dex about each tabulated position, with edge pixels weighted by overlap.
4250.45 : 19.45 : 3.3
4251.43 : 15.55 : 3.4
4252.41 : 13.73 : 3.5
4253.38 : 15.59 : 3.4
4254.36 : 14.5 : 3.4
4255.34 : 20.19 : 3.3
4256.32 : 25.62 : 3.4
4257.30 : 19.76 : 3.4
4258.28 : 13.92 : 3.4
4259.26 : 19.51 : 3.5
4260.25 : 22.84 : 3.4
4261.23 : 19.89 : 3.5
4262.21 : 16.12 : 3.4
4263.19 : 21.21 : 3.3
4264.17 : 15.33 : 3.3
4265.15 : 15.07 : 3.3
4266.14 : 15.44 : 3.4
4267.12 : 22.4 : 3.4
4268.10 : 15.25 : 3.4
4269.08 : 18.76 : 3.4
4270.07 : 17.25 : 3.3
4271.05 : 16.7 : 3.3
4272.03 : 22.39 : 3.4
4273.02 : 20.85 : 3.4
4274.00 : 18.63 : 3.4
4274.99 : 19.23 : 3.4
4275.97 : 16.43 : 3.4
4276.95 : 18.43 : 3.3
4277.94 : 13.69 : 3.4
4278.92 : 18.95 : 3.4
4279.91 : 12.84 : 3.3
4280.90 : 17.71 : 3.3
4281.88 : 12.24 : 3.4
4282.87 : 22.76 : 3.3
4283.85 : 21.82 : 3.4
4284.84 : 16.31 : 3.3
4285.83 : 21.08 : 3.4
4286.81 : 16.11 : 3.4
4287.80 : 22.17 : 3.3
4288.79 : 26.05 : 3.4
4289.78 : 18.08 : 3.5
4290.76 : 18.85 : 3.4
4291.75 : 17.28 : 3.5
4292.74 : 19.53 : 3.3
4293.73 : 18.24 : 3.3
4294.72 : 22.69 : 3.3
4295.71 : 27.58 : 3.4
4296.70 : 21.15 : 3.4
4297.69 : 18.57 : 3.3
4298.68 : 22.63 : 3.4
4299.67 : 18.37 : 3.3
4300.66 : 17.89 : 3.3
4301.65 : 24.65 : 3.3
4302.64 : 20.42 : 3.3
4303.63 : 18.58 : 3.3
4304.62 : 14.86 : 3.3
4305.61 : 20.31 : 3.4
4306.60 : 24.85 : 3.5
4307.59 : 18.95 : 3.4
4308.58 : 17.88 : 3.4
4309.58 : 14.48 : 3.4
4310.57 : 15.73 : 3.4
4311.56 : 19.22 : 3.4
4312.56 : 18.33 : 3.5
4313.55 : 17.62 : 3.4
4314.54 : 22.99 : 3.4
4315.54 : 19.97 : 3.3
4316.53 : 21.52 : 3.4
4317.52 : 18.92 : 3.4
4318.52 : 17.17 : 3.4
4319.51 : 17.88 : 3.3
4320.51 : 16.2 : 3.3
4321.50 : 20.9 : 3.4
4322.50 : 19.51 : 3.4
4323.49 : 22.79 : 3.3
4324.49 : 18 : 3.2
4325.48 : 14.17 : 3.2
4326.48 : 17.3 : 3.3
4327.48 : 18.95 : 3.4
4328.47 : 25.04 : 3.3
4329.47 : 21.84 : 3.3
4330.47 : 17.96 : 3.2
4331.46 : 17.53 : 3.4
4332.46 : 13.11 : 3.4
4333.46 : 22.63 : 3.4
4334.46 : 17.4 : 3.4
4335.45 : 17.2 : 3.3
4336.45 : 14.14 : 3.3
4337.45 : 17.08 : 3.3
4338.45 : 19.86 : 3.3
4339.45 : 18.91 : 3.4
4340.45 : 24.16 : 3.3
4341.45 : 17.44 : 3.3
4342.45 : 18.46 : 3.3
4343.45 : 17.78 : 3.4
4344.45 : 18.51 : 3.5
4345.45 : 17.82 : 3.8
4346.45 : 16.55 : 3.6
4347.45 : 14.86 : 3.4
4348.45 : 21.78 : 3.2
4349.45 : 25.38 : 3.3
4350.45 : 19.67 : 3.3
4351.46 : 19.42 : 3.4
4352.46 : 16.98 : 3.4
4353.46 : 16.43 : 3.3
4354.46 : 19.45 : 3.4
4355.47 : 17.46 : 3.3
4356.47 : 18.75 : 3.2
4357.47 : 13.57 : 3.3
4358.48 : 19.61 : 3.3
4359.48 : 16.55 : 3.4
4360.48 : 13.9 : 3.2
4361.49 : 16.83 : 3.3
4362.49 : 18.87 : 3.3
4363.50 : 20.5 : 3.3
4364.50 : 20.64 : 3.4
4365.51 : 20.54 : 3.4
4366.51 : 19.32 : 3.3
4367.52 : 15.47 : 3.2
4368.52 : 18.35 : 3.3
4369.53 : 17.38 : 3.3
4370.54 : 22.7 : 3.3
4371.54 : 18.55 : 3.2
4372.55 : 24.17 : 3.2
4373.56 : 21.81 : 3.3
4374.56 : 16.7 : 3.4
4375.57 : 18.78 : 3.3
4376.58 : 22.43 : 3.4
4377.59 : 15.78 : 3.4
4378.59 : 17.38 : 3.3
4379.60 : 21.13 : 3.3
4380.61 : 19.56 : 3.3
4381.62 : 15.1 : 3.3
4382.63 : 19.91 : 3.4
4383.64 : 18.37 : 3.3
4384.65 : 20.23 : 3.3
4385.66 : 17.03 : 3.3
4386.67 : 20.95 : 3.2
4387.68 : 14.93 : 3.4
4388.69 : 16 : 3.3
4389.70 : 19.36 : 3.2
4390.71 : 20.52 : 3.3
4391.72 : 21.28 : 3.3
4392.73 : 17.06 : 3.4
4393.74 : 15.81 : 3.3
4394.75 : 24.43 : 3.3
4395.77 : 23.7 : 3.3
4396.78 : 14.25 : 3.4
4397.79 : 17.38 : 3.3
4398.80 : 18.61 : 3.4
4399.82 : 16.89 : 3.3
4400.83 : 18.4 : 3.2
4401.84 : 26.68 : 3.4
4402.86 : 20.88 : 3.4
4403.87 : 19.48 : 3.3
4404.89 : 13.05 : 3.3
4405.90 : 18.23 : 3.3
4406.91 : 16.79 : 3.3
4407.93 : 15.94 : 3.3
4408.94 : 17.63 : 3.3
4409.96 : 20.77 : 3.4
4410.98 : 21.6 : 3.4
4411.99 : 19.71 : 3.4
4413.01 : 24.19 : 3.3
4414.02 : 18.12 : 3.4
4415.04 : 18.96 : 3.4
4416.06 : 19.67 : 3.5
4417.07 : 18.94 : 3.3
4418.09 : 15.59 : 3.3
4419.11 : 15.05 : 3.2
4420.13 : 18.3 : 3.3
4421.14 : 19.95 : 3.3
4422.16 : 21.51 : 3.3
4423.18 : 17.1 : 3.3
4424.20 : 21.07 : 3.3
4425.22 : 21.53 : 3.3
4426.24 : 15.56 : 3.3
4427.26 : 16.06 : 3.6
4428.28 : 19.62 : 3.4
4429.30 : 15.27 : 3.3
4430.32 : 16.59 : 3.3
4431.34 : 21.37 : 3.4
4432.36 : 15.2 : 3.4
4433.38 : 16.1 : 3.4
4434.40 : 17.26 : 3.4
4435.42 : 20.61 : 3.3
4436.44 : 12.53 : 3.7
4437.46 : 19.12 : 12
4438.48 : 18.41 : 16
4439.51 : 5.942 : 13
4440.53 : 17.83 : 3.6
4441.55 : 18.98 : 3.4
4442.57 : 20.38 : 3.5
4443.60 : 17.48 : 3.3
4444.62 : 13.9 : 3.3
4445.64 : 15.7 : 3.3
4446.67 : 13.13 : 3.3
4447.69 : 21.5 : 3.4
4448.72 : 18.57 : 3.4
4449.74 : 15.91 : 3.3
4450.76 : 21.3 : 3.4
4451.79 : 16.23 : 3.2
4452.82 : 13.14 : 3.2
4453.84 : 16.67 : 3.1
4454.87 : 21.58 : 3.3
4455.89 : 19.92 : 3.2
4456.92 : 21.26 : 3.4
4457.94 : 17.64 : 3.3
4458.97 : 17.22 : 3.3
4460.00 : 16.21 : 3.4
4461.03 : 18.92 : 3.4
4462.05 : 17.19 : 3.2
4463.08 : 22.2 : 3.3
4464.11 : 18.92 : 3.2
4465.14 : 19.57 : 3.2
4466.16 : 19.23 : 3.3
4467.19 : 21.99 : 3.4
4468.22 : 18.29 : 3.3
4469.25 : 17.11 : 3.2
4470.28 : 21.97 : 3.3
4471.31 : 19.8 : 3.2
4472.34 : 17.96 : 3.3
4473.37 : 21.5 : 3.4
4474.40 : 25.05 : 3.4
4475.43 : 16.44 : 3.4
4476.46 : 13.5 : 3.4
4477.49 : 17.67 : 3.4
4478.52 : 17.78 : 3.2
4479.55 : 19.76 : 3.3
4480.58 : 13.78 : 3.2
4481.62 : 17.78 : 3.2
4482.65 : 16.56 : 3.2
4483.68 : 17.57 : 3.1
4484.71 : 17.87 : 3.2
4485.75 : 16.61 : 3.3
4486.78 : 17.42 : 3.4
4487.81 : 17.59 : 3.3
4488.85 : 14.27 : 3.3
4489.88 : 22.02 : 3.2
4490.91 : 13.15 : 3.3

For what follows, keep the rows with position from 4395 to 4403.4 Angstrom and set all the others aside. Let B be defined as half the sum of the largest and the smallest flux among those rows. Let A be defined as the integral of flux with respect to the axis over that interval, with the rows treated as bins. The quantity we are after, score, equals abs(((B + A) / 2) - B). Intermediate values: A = 166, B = 20.5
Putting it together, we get 73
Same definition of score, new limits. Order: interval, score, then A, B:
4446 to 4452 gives 45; 107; 17.3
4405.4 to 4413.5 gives 68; 157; 20.1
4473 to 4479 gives 46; 112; 19.3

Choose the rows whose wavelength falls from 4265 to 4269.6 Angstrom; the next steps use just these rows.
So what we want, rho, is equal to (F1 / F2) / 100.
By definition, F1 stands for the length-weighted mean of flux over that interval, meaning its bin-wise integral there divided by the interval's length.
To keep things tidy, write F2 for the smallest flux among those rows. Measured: 0.0116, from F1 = 17.5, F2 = 15.07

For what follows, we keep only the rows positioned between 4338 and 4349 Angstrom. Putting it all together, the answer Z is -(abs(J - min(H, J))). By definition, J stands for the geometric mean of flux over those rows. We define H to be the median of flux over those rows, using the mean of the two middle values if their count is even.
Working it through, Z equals -0.13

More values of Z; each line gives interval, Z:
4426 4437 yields -0.64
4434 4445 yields 0.00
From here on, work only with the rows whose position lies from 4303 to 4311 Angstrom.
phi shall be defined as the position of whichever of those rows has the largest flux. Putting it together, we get 4306.60 Angstrom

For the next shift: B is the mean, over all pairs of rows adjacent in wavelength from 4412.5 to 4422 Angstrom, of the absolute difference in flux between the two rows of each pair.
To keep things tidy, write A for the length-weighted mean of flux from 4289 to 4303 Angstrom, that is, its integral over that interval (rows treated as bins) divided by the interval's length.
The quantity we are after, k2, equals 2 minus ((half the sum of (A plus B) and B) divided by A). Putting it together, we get 1.396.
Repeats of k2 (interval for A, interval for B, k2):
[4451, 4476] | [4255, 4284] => 1.288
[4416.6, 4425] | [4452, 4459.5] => 1.361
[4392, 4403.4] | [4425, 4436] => 1.336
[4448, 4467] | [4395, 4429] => 1.338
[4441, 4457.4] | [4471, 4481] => 1.296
